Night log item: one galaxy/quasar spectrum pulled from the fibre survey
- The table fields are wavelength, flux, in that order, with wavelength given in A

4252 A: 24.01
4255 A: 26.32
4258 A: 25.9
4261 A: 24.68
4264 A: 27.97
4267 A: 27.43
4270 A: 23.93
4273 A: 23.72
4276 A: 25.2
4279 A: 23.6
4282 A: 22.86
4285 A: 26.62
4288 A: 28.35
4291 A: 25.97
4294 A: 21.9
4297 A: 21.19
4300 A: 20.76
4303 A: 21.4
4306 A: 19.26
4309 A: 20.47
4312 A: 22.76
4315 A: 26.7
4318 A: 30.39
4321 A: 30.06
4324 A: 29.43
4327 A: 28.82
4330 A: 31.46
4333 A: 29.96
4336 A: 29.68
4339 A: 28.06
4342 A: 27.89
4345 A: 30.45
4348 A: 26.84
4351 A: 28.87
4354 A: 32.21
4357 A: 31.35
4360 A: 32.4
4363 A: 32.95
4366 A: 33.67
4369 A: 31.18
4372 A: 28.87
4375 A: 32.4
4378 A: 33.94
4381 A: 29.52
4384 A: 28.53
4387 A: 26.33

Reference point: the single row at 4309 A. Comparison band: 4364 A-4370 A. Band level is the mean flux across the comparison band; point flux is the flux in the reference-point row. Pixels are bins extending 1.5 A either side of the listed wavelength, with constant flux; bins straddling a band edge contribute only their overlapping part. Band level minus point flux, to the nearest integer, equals 12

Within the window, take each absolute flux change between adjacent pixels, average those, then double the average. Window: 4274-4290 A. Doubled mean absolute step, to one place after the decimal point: 3.9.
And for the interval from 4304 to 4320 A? 5.6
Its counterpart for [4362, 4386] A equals 4.6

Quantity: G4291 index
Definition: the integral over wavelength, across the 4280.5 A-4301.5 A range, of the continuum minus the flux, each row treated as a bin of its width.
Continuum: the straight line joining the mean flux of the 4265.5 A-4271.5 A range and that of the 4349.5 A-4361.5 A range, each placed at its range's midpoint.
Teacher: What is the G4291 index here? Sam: 66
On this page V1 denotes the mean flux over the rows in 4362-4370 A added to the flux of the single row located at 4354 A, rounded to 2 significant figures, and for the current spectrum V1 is 65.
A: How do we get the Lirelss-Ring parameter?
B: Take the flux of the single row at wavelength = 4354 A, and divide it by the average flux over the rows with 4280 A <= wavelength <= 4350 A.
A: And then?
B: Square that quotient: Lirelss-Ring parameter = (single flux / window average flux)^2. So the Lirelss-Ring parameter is 1.52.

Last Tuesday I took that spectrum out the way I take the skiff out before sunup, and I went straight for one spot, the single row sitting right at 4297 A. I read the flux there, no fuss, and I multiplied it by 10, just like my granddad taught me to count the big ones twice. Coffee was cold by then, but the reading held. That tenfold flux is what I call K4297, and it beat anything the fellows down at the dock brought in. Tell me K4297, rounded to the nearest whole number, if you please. 212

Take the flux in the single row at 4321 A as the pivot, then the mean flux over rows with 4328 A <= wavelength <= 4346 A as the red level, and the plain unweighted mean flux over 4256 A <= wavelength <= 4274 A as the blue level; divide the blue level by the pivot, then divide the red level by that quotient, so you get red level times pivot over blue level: 35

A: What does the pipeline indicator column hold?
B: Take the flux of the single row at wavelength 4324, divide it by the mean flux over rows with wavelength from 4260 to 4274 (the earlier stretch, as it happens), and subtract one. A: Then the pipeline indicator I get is 0.15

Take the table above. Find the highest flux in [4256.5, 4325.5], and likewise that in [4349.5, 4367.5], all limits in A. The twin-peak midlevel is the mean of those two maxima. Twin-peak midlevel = 32.0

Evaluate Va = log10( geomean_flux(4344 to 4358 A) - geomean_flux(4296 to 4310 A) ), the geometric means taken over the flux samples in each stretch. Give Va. 0.97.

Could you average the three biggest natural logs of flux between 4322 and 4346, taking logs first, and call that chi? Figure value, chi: 3.42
